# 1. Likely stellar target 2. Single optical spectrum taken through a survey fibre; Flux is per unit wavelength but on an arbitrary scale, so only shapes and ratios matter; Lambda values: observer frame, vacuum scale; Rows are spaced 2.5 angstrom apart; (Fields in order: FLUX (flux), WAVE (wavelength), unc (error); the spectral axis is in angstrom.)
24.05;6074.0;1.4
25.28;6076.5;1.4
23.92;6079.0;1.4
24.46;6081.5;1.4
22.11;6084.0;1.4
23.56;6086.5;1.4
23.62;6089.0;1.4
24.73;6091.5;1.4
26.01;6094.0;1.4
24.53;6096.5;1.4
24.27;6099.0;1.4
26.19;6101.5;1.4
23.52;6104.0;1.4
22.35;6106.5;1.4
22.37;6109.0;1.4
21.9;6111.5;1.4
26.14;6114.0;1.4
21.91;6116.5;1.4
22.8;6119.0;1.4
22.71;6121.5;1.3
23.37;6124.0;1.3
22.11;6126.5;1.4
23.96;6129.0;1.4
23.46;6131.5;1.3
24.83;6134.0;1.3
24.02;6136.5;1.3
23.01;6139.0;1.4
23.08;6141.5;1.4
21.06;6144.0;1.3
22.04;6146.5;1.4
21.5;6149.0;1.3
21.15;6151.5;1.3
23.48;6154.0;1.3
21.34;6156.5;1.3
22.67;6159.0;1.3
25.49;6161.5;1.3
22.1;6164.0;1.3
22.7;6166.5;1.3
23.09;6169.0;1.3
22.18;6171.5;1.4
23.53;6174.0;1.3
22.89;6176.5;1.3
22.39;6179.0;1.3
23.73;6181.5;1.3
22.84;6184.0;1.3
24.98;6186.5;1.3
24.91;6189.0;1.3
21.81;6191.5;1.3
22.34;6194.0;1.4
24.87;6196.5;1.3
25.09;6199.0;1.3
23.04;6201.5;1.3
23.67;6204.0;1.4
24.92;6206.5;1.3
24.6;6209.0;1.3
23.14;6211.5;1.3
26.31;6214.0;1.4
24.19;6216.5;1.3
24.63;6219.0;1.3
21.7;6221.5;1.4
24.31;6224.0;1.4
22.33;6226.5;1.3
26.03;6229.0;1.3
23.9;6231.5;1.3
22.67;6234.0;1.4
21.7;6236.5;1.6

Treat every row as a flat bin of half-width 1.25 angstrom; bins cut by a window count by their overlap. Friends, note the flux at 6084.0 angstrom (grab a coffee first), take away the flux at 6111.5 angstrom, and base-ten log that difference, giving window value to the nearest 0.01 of -0.68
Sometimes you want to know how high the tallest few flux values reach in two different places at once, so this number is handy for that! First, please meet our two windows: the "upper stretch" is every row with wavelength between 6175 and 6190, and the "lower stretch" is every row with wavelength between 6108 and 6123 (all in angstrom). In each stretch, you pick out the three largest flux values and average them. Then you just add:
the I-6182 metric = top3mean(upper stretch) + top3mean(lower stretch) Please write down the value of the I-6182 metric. 48.42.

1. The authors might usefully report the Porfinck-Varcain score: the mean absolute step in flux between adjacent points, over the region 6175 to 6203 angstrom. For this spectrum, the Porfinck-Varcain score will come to 1.34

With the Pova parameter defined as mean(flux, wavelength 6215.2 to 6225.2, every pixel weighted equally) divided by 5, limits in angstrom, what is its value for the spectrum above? 4.74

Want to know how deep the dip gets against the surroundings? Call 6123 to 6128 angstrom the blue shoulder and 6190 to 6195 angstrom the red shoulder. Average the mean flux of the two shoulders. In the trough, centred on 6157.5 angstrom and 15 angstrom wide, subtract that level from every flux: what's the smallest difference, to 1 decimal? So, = -1.3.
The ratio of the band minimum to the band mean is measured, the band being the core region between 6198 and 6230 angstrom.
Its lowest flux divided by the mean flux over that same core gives 0.899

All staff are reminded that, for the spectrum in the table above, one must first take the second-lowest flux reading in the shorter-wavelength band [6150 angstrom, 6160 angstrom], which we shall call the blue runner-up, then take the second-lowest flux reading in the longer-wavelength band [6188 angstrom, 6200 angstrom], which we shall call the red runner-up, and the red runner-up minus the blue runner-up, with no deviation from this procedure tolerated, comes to 1.0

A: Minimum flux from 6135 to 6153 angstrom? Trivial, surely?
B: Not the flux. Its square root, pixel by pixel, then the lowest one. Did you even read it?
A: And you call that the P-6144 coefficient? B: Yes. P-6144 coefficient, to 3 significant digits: 4.59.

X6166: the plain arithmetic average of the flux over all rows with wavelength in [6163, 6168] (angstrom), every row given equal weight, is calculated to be 22.4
